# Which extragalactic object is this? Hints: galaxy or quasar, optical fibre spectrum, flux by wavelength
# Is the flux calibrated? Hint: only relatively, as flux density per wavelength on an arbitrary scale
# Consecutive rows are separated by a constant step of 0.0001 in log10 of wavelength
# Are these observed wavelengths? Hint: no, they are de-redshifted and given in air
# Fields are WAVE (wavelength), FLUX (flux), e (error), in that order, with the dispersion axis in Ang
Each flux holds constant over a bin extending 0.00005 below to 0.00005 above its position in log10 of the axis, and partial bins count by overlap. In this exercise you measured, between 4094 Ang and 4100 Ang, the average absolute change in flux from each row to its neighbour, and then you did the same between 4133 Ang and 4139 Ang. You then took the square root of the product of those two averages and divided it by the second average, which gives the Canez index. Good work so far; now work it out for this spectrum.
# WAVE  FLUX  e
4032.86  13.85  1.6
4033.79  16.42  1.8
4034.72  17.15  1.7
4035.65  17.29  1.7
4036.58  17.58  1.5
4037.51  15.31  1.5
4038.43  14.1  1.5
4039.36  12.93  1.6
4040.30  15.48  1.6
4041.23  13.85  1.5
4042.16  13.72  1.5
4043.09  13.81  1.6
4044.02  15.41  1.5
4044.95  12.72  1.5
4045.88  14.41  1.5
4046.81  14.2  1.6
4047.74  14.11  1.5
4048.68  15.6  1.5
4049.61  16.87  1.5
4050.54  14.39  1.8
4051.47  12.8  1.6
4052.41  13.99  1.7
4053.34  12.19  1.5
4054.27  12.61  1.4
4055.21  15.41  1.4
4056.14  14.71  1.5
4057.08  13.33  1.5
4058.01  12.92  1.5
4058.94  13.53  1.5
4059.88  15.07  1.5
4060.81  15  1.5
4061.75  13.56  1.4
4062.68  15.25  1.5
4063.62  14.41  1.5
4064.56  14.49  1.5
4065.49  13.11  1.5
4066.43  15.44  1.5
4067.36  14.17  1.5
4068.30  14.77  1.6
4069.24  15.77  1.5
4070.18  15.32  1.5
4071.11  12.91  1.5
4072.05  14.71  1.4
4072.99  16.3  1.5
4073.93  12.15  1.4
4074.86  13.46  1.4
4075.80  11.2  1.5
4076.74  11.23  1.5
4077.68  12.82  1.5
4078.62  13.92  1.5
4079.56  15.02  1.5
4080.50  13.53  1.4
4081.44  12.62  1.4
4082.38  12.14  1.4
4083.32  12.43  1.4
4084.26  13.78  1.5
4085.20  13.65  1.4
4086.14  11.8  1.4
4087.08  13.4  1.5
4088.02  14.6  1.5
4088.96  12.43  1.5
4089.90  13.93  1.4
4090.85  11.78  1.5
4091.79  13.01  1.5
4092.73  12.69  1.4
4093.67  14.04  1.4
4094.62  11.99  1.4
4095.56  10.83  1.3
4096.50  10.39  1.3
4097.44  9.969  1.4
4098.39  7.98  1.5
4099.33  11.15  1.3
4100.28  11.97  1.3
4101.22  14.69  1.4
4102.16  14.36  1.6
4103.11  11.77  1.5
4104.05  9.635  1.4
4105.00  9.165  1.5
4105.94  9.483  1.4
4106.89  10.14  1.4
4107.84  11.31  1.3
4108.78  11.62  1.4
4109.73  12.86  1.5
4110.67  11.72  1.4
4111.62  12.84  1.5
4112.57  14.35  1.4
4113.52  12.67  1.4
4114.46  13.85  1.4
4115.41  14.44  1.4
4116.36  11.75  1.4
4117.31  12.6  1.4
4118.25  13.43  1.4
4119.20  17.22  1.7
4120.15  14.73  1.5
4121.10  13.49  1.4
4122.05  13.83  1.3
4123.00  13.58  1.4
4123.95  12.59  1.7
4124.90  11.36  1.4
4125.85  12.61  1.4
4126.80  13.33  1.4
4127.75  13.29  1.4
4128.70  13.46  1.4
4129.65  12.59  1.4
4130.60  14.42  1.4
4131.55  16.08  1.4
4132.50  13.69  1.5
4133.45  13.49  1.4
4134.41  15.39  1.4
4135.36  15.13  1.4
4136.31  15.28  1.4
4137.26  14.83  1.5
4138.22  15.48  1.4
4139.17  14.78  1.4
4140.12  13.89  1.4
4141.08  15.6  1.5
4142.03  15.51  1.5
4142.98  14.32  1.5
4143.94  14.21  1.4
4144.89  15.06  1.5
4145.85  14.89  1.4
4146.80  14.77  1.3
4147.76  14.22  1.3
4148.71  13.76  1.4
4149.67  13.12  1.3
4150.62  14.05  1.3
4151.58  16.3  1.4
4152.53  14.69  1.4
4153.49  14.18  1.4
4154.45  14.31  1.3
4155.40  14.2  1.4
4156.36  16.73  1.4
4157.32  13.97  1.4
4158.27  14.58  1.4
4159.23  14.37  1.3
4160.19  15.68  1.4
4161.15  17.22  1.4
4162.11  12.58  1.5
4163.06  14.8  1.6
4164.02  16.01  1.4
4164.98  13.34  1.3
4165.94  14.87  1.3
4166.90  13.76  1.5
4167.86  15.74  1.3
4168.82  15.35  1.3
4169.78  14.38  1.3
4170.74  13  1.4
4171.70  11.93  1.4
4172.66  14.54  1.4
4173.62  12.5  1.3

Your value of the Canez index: 1.45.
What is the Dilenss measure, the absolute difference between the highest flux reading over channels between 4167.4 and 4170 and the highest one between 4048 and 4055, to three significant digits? 1.13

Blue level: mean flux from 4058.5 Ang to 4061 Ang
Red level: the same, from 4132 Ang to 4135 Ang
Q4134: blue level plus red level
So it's 28.7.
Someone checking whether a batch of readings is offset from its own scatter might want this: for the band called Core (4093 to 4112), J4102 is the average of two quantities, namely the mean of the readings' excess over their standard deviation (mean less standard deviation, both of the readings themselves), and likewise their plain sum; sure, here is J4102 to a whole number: 119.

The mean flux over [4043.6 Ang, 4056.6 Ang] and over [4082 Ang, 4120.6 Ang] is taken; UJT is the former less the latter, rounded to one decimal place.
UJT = 1.8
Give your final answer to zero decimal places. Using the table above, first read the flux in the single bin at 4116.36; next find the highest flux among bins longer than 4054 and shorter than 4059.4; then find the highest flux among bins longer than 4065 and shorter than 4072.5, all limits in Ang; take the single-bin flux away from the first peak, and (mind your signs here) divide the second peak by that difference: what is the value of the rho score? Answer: 4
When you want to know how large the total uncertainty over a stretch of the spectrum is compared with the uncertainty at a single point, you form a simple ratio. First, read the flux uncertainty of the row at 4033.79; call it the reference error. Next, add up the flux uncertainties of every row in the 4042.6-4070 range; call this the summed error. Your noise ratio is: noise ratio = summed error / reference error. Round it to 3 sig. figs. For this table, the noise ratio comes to 24.5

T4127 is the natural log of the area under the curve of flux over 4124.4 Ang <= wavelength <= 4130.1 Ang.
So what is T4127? 4.29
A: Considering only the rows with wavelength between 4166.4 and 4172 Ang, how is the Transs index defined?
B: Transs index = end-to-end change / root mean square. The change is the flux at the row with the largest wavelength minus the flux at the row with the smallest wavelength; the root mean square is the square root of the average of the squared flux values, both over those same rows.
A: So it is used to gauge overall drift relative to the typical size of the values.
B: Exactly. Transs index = -0.13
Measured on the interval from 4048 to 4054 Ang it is -0.24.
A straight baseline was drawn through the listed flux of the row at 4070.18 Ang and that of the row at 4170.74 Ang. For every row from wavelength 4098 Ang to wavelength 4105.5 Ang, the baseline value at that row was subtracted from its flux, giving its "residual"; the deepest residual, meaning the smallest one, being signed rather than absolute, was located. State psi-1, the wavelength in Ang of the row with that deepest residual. 4098.39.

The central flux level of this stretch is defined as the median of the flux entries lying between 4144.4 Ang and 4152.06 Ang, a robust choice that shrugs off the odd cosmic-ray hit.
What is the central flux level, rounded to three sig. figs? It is 14.5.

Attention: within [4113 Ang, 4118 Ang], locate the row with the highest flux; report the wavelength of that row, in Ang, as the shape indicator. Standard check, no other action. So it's 4115.41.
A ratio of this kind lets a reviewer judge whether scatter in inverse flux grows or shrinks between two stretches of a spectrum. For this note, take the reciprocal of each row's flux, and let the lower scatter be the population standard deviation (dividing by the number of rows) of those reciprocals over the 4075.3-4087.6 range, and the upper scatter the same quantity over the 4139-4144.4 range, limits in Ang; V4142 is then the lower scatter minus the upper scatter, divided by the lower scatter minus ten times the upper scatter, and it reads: -0.16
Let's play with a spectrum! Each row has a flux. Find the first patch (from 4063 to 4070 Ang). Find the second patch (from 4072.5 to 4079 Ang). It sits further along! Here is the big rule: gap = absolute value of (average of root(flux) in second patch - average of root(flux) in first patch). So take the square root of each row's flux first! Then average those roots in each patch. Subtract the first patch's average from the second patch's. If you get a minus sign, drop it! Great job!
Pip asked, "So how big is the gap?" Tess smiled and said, 0.22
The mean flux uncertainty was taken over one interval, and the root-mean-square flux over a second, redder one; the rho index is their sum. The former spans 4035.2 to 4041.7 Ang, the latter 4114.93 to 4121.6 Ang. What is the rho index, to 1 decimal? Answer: 15.6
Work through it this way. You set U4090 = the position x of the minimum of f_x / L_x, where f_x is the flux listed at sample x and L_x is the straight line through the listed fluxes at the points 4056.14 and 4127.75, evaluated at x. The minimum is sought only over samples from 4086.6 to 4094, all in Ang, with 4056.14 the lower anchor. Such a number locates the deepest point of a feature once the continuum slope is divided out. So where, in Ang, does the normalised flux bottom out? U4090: 4090.85 Ang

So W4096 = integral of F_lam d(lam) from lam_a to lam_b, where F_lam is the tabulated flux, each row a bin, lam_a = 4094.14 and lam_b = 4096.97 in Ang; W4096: 31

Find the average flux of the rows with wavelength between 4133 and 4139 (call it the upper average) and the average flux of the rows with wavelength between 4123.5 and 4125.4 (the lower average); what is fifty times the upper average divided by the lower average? 62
